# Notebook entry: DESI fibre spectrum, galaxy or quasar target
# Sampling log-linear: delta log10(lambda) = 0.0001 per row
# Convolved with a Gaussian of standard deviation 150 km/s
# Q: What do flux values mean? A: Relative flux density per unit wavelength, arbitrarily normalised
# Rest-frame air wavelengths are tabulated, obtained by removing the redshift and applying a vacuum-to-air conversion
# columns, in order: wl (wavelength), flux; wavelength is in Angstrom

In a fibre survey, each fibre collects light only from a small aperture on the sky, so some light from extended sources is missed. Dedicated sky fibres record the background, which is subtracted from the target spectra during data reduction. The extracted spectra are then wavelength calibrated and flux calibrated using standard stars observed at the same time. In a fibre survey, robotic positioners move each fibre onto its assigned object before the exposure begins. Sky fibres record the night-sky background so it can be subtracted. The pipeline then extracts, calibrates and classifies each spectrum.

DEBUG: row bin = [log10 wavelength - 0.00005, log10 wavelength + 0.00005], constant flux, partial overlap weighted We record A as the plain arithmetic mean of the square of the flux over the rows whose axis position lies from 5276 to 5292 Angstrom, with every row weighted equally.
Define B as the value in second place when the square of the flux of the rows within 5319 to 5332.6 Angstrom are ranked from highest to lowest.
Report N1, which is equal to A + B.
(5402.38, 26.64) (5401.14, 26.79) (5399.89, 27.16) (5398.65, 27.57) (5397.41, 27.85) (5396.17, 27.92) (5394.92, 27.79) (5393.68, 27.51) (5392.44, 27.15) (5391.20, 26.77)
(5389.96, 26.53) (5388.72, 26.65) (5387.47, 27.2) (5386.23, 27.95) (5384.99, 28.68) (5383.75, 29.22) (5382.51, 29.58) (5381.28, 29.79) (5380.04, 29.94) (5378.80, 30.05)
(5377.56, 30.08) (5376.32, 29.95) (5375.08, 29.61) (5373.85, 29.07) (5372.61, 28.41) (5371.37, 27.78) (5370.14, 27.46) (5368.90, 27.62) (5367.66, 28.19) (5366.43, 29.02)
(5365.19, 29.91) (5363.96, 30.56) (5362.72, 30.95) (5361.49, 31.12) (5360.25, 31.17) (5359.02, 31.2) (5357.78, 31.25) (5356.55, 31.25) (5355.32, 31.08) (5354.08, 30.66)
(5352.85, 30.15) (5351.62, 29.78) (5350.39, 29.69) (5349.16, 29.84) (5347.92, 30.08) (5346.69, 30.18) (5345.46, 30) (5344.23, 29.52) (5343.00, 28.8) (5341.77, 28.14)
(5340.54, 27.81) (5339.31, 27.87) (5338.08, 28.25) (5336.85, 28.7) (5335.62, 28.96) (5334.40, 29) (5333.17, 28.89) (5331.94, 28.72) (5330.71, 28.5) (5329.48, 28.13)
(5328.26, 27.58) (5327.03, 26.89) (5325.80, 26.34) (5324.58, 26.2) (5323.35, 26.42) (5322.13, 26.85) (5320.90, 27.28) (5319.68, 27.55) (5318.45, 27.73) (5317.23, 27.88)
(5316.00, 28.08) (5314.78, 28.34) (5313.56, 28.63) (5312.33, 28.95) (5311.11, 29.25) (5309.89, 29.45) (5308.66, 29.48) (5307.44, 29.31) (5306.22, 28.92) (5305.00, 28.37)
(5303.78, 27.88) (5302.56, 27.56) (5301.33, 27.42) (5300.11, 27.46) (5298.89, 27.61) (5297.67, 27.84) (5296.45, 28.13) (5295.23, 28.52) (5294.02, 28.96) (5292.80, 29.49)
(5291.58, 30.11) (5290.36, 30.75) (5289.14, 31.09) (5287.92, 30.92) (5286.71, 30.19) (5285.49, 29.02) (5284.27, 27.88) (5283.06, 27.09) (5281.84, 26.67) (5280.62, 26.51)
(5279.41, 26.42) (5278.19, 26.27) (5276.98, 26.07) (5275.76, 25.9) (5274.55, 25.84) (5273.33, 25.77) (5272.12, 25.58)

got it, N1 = 1622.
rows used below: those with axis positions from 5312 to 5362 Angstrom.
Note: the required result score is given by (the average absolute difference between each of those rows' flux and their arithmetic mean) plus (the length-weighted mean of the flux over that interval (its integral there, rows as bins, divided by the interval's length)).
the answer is 30.0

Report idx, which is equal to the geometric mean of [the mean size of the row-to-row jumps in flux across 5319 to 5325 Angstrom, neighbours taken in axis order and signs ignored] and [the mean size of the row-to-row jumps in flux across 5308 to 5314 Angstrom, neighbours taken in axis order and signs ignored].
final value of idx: 0.268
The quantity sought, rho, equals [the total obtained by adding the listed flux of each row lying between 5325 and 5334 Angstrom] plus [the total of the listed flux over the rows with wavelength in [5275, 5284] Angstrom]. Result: 380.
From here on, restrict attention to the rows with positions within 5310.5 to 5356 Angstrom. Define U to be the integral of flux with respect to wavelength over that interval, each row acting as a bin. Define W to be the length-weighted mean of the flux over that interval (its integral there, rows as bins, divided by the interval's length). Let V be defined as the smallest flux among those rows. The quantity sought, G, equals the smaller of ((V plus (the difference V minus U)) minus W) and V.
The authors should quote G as -1276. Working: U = 1300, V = 26.2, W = 28.6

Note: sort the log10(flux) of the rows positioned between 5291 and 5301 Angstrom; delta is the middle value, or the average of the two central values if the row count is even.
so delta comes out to 1.45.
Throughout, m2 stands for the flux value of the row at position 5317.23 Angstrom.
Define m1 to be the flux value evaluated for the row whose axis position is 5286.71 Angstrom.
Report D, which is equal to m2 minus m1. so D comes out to -2.3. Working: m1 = 30.19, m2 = 27.88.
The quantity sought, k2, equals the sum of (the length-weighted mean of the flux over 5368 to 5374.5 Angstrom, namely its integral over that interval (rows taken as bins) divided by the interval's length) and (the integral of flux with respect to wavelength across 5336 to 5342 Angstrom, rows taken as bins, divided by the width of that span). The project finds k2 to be 56.3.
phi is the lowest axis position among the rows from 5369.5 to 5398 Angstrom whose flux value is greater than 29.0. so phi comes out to 5373.85 Angstrom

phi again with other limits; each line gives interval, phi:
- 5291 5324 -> 5291.58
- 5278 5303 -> 5285.49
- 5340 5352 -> 5344.23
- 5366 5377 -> 5366.43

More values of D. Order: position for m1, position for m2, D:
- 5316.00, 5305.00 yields 0.3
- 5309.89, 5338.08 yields -1.2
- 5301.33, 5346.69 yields 2.8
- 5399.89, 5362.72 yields 3.8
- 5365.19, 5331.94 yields -1.2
